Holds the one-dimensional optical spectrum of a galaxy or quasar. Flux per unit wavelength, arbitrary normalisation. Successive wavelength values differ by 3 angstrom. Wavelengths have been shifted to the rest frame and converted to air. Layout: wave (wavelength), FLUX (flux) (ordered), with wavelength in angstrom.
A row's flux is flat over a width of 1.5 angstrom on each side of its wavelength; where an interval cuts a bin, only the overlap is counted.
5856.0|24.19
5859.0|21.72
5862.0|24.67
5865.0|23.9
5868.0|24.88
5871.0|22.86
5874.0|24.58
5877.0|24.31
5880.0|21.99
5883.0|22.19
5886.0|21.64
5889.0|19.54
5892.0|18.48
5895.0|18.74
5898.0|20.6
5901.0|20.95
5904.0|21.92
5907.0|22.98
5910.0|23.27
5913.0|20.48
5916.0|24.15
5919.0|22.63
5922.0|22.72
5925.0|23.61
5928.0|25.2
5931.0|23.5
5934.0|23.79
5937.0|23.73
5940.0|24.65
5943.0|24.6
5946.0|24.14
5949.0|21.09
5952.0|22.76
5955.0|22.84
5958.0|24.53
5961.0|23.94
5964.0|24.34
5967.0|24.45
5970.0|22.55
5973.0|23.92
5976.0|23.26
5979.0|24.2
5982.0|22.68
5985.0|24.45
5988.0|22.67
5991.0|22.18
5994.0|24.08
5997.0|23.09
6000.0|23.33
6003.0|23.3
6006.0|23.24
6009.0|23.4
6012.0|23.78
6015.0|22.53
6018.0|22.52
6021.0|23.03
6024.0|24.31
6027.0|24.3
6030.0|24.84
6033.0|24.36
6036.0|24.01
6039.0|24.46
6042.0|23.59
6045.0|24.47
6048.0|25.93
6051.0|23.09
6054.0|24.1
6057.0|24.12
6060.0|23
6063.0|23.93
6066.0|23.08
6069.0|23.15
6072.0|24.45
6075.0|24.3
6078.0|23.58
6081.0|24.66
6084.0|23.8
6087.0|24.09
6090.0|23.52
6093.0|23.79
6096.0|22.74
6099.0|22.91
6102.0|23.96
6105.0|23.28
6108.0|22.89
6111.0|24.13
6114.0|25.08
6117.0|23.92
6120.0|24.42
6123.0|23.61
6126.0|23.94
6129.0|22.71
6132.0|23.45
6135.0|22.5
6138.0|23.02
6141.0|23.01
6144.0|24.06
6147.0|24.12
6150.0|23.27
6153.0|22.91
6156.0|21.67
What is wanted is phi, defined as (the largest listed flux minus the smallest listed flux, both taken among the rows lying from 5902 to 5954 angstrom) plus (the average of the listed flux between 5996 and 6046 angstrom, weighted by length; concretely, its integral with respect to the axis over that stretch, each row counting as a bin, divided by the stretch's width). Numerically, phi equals 28.4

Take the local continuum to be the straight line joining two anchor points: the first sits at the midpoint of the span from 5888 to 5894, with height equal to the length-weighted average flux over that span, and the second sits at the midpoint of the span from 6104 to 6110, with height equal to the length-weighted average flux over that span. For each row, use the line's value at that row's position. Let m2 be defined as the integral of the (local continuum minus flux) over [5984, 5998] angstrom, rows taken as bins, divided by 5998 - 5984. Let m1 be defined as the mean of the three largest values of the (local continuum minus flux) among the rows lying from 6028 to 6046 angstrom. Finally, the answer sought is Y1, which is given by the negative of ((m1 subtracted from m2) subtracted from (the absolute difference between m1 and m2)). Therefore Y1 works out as -0.42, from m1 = -2.2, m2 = -2.4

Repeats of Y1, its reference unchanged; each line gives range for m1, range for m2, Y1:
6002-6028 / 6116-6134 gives 0.00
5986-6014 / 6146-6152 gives 0.00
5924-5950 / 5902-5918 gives -0.61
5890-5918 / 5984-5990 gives -4.88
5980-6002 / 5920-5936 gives -4.74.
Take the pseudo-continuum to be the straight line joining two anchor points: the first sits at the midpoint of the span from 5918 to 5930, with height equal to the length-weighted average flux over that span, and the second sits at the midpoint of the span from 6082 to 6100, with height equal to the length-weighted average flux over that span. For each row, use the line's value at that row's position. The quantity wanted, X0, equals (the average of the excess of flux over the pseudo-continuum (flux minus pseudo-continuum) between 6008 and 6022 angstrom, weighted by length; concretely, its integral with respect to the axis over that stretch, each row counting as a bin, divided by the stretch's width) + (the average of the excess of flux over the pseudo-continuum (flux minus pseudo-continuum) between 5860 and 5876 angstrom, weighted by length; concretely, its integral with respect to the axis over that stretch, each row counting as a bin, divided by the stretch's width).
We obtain 0.0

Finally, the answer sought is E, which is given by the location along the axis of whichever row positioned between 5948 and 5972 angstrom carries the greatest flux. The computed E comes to 5958.0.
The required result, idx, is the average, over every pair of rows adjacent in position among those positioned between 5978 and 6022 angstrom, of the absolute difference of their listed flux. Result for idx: 0.79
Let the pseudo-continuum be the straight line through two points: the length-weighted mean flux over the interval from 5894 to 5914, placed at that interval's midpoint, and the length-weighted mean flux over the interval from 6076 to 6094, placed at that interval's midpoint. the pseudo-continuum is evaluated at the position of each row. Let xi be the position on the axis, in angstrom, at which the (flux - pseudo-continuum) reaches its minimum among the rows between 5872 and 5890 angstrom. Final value 5889.0 angstrom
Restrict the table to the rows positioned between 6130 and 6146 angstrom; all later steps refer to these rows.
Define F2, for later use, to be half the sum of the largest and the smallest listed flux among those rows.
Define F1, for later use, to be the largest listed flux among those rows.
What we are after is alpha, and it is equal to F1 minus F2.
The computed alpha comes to 0.78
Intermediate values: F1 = 24.06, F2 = 23.3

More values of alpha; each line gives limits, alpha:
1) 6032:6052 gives 1.42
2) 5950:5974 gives 0.99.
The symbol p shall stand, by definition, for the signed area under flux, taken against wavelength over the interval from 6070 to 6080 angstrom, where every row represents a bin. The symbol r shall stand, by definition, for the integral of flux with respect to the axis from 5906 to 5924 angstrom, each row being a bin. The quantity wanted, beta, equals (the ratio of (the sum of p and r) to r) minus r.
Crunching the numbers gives -407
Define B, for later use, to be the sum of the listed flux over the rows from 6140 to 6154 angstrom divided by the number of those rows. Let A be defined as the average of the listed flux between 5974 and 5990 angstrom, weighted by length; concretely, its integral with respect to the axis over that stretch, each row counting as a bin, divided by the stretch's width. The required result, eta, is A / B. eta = 1.00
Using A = 23.4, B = 23.5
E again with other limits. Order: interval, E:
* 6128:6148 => 6147.0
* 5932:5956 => 5940.0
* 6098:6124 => 6114.0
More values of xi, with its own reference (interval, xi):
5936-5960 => 5949.0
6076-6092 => 6090.0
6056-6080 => 6066.0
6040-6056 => 6051.0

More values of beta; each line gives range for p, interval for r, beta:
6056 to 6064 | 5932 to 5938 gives -140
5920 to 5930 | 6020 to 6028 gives -189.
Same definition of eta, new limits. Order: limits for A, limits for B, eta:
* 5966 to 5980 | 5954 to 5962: 0.99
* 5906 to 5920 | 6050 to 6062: 0.96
